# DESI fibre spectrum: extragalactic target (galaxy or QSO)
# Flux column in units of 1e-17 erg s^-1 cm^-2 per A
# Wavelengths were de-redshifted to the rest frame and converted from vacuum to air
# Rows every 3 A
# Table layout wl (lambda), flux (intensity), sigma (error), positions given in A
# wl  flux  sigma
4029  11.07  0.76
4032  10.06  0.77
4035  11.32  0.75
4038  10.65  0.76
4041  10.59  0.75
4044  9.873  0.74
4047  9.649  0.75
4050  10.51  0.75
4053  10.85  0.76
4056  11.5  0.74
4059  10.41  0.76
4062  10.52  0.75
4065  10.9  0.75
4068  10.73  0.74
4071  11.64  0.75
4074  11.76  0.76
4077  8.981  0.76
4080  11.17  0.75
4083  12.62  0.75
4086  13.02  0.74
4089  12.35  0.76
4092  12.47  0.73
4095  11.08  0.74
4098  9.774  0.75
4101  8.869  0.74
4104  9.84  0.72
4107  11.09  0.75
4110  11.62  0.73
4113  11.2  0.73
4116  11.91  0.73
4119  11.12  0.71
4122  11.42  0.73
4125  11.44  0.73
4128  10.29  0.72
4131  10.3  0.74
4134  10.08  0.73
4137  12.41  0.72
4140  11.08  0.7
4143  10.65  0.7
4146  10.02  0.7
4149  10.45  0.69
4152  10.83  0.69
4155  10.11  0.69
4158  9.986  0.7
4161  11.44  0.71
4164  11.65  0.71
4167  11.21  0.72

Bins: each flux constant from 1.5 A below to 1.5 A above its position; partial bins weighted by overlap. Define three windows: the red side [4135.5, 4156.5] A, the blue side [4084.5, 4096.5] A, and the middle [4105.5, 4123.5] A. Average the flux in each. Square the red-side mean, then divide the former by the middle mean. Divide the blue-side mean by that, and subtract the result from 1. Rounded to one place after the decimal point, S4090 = -0.2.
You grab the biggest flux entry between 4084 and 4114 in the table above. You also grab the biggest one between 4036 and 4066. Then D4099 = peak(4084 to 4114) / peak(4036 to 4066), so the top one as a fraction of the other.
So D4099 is 1.13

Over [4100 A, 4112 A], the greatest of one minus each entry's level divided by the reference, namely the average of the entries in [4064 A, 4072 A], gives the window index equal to 0.20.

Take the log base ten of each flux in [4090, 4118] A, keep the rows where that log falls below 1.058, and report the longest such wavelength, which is 4113 A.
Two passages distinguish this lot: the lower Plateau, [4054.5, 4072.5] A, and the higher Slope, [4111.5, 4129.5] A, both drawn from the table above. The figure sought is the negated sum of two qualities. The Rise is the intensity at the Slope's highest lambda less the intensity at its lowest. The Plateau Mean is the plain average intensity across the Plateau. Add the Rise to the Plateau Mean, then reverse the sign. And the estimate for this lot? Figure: -10.0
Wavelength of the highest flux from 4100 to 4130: 4116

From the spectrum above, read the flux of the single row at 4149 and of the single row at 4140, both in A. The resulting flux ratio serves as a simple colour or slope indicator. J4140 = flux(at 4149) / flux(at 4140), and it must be 0.94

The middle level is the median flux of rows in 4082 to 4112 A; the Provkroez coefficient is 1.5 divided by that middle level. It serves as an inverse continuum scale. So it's 0.132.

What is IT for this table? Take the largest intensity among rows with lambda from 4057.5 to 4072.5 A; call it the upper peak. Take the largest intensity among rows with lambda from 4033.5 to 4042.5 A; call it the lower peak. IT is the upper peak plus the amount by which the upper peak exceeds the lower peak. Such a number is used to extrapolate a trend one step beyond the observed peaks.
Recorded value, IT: 12.0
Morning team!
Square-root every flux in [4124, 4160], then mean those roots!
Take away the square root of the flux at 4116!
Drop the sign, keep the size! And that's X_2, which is 0.19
